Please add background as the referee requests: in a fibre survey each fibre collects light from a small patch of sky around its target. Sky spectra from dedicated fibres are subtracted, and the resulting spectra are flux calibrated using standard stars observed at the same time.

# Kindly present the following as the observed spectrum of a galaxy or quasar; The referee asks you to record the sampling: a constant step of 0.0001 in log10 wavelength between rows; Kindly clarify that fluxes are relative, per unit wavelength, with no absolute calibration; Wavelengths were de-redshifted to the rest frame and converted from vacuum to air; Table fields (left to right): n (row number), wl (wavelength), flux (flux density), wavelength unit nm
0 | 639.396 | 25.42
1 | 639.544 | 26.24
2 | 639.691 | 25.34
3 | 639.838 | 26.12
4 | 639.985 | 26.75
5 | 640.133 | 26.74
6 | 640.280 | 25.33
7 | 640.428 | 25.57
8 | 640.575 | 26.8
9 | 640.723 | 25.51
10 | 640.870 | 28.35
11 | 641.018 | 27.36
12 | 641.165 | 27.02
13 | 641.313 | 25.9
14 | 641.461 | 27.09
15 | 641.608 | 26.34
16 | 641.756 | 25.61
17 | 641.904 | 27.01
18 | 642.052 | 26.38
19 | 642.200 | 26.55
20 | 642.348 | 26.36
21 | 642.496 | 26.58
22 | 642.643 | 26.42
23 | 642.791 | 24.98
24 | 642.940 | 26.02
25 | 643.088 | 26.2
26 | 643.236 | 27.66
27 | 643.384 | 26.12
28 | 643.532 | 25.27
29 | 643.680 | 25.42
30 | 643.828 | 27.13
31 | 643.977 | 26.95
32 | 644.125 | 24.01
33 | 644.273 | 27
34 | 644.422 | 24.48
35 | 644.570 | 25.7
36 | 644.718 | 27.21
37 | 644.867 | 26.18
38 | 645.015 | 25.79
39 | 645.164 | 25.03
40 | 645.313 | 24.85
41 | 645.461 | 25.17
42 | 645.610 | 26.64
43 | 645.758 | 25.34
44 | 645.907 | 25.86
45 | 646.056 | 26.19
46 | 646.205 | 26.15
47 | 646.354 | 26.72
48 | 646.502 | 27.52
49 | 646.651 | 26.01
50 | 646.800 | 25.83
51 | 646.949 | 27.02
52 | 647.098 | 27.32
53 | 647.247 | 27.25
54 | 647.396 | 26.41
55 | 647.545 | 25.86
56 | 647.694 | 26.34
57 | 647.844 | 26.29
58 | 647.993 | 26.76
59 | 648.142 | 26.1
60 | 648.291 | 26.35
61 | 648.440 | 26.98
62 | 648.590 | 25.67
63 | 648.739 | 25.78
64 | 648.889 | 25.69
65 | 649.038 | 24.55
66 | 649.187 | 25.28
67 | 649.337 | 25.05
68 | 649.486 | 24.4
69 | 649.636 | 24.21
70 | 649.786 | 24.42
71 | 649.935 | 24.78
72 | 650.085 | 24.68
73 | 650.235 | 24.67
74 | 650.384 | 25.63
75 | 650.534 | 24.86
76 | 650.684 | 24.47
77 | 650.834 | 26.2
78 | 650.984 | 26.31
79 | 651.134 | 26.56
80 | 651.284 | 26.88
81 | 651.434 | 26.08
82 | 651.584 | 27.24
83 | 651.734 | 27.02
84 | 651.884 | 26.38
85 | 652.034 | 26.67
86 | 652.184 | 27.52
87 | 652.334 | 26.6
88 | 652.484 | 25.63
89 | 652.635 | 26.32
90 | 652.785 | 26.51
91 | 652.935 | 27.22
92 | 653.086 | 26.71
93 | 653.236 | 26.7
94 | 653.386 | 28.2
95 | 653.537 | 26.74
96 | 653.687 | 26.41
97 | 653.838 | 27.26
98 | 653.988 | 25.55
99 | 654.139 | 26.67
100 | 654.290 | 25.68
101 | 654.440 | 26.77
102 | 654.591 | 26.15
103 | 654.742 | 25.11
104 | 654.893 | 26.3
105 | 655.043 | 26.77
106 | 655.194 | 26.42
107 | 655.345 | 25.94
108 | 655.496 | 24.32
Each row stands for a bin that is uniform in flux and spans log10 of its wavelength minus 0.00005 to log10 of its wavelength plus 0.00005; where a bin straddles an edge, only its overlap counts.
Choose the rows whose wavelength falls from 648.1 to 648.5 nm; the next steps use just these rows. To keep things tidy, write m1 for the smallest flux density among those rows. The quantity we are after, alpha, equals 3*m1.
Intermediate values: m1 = 26.1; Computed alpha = 78.3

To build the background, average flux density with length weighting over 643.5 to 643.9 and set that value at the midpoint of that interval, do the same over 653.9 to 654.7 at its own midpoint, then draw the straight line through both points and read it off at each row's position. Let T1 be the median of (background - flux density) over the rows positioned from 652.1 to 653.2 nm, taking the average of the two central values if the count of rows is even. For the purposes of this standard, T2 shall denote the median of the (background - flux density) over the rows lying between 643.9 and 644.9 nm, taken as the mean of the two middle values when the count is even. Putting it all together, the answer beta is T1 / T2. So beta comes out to 3.5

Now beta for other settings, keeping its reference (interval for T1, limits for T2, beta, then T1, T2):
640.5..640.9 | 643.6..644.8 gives 2.8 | -0.80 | -0.29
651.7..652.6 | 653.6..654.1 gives 1.9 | -0.52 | -0.28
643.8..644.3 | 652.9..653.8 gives 1.6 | -0.94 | -0.60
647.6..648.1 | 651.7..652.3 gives 0.4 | -0.27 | -0.73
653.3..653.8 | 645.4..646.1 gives -3.2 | -0.61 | 0.19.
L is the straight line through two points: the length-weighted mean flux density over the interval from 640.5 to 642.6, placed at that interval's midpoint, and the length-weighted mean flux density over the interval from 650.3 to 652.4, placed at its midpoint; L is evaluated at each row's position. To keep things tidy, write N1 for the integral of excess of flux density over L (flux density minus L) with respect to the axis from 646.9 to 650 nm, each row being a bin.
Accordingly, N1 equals -1.8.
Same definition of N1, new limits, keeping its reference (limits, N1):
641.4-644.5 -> -1.3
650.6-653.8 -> 1.0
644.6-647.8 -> -0.9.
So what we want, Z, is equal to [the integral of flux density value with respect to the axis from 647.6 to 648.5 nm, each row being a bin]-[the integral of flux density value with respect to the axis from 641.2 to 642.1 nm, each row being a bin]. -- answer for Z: 0.1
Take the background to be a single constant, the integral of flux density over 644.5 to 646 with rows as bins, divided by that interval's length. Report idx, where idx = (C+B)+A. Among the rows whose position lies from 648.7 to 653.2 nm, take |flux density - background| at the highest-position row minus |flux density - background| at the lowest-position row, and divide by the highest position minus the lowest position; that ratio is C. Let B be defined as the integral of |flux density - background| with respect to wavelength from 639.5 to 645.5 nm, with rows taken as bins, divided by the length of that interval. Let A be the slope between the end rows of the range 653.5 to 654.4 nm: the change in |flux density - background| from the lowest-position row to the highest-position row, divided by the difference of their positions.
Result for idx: -0.1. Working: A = -1.1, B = 0.80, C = 0.2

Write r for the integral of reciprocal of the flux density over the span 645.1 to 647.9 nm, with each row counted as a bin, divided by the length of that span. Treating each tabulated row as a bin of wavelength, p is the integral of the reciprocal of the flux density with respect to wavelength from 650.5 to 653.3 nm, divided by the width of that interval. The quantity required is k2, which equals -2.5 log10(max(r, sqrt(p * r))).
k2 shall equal 3.55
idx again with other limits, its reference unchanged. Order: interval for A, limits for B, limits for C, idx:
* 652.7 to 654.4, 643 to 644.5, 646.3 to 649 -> 0.3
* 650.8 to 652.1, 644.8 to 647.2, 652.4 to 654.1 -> 1.1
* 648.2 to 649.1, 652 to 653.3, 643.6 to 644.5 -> 3.1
